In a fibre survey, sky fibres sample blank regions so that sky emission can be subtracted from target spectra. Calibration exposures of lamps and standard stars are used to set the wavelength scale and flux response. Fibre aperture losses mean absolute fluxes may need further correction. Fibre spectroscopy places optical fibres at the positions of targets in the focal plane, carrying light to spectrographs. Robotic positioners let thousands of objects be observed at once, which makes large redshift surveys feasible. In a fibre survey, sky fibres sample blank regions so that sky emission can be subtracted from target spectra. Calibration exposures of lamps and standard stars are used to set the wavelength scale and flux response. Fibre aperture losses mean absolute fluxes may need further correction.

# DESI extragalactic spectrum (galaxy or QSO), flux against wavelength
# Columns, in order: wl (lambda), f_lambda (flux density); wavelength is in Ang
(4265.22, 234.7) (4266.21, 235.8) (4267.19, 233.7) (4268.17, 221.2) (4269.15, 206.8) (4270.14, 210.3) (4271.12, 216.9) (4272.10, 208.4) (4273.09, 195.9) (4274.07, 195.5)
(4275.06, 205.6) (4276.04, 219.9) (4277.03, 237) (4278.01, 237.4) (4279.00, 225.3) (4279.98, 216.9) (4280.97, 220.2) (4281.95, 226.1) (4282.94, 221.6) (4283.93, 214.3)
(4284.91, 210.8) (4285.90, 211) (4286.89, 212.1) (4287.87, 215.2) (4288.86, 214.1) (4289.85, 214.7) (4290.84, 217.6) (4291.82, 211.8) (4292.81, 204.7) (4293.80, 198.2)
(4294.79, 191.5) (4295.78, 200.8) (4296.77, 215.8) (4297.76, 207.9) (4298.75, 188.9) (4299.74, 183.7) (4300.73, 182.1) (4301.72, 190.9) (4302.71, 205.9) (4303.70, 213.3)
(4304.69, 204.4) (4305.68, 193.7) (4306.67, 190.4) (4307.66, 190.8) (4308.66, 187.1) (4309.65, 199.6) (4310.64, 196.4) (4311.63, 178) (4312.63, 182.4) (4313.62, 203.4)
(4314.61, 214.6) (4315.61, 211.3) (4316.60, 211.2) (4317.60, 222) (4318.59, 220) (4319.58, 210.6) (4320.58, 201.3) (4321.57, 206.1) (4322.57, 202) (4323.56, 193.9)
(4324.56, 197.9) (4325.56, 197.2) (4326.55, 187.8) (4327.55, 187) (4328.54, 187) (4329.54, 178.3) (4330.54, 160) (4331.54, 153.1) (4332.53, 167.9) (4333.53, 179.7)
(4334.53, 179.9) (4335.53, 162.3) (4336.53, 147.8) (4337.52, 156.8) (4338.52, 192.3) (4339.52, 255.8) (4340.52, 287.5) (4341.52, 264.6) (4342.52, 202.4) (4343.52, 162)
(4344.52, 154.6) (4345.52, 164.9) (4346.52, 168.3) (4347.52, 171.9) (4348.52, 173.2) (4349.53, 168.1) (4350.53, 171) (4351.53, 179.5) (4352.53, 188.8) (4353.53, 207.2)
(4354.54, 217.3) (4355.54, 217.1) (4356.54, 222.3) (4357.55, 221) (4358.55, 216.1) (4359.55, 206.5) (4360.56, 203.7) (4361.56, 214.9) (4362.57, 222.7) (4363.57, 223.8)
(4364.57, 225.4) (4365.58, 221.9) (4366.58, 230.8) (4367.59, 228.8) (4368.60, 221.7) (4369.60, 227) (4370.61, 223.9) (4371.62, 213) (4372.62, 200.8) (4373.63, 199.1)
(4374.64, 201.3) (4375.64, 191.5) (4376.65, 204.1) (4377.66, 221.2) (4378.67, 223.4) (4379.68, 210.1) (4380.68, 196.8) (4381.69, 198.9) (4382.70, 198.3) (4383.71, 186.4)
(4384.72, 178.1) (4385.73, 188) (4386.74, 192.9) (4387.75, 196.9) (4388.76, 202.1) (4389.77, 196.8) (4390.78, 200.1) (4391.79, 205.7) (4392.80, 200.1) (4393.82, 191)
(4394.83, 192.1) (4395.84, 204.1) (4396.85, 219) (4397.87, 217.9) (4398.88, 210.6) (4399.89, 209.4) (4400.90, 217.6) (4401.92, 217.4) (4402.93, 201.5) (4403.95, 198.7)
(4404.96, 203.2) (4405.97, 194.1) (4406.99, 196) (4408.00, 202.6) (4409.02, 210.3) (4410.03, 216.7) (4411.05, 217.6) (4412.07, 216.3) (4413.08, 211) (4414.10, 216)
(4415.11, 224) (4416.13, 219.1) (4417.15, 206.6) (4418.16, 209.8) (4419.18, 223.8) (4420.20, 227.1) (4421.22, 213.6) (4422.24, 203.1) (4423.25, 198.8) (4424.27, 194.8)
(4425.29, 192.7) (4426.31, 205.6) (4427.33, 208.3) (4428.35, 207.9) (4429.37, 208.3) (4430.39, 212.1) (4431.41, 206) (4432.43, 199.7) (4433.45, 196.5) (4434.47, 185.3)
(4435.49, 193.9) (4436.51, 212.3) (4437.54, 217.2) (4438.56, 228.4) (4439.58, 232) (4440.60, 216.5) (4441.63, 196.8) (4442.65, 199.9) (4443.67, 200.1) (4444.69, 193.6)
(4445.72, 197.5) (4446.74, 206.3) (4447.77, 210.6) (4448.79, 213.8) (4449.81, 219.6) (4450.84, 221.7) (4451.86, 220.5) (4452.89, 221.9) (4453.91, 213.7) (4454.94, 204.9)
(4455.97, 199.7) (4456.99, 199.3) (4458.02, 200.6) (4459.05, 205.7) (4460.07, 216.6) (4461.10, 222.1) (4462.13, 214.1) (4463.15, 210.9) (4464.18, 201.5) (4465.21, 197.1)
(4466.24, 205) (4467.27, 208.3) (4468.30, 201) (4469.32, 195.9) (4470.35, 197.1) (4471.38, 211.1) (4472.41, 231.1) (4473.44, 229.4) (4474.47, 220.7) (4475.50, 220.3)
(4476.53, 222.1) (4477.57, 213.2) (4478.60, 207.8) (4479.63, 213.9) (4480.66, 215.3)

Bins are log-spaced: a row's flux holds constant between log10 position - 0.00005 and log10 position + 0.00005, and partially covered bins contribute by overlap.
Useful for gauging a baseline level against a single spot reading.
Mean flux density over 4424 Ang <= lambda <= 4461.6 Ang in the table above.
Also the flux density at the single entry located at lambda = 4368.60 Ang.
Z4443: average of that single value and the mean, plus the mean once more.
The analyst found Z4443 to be 422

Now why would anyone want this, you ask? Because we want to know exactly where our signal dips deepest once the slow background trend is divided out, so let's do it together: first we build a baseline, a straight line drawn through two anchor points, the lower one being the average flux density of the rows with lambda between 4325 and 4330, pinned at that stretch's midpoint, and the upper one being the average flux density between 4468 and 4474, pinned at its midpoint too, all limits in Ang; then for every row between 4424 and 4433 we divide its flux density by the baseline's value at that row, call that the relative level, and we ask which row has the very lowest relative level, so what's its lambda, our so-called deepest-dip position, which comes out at 4425.29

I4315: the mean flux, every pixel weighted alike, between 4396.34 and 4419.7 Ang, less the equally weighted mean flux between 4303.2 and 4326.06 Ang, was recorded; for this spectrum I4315 10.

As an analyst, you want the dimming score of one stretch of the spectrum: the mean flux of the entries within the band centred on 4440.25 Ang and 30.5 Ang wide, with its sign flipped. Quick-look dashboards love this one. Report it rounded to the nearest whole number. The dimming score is -208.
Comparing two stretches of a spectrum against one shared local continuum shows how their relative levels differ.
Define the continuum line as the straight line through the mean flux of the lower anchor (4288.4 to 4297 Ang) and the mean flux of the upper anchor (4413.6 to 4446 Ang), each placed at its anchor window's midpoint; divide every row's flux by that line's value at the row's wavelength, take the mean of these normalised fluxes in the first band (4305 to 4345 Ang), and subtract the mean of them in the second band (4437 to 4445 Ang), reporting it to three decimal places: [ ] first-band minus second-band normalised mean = -0.078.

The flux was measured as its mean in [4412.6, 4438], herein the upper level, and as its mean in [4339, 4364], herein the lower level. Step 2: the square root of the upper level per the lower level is 1.01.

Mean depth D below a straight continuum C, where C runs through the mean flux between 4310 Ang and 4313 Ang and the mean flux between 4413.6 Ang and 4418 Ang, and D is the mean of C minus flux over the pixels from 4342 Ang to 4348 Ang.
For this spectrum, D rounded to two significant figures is 25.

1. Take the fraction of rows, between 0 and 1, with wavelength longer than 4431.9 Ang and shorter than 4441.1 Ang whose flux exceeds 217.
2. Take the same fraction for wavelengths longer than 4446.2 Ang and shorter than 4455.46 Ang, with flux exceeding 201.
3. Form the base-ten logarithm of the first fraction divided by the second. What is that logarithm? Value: -0.48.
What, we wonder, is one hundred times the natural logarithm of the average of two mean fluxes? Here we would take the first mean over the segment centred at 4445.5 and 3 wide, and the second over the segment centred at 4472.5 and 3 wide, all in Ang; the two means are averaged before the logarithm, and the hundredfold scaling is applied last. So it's 535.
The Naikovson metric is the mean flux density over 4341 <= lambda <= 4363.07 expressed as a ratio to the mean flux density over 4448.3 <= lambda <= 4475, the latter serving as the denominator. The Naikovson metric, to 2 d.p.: 0.93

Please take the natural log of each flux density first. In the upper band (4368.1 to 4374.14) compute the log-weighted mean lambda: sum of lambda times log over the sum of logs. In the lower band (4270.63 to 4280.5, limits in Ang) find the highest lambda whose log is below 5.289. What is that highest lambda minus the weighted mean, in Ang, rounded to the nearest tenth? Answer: -97.0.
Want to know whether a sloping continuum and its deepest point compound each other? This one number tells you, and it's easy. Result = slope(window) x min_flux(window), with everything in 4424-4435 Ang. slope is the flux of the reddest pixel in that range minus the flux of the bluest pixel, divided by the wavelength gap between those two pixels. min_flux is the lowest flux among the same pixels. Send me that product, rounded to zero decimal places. -173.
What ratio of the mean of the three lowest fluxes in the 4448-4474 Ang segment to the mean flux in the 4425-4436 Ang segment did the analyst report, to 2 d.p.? 0.98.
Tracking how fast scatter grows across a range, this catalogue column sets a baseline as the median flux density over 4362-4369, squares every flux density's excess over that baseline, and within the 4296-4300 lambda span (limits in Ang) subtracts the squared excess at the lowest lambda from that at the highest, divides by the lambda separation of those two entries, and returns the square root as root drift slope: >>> 23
